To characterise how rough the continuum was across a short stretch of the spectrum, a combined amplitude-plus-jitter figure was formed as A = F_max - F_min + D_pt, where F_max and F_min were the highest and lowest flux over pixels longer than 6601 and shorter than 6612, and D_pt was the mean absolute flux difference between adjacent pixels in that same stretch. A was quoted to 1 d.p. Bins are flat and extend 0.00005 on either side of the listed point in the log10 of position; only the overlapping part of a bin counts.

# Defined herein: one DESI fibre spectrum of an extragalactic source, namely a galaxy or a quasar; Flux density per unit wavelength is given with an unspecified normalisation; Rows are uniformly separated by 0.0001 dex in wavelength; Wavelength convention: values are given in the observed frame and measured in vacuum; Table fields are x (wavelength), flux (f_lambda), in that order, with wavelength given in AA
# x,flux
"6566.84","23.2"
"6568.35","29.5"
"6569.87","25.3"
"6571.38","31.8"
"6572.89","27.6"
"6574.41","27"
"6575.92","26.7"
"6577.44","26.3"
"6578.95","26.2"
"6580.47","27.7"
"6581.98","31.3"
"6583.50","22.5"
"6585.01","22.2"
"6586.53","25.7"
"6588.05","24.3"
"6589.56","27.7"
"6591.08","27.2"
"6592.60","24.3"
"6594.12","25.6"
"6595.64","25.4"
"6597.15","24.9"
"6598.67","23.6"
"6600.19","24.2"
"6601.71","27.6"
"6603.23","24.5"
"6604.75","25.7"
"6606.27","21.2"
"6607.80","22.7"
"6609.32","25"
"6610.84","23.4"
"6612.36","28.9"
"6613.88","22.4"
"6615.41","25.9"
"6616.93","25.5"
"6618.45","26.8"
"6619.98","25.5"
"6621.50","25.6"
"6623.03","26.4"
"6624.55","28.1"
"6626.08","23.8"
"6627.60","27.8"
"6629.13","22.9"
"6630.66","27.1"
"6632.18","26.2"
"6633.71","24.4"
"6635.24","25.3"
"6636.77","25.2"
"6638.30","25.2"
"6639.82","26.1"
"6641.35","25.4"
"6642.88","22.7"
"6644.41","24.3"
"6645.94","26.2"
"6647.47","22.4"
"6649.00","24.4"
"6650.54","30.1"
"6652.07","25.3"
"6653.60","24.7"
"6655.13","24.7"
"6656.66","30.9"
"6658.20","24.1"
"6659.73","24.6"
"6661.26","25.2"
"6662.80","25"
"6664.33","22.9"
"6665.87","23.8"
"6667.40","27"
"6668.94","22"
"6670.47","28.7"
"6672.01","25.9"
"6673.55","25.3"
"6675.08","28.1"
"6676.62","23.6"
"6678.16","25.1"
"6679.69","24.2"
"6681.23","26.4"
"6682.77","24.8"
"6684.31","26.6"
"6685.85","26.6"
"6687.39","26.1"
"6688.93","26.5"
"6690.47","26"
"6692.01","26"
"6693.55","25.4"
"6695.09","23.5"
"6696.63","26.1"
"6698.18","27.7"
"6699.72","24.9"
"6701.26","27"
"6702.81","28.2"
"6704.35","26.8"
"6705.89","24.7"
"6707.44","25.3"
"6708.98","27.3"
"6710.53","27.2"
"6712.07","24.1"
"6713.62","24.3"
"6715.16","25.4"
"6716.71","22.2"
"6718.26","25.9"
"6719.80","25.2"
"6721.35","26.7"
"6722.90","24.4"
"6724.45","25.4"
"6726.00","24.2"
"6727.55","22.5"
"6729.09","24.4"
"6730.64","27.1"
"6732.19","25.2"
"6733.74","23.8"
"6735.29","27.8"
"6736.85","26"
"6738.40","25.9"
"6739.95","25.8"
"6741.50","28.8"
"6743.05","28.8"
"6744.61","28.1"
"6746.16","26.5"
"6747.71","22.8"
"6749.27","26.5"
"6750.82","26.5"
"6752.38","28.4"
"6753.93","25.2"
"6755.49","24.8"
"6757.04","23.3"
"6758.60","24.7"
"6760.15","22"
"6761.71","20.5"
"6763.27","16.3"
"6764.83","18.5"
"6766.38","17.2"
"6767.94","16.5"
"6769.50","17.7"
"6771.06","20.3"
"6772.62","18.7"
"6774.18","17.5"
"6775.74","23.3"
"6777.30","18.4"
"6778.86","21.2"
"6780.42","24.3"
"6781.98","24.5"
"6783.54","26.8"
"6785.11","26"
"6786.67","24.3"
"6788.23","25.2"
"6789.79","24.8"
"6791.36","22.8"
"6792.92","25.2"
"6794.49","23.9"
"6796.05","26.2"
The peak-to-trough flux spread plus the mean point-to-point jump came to 8.8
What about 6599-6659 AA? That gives 12.3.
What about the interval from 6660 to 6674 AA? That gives 9.4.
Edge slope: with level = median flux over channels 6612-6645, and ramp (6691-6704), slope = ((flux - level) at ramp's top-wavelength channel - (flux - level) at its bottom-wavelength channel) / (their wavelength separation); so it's 0.2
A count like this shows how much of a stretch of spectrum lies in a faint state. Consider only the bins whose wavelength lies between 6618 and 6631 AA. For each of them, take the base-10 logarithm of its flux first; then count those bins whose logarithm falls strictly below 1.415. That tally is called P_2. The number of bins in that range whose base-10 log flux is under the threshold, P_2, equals 4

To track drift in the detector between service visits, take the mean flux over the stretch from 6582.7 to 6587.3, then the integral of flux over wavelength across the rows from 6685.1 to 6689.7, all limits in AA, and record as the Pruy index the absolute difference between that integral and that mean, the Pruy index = 98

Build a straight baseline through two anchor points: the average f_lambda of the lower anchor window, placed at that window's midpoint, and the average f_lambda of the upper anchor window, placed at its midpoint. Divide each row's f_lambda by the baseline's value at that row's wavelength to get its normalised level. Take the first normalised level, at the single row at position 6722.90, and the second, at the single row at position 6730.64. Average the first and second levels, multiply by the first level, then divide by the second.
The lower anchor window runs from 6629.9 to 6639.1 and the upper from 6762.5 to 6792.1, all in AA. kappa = 1.007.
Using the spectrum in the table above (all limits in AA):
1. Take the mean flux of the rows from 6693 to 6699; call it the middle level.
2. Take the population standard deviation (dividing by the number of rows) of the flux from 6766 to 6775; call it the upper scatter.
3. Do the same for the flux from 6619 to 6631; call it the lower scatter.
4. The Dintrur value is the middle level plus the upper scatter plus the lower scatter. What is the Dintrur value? 28.6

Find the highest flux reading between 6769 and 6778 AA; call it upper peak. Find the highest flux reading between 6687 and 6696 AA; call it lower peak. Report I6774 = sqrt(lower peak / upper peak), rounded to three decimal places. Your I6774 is 1.066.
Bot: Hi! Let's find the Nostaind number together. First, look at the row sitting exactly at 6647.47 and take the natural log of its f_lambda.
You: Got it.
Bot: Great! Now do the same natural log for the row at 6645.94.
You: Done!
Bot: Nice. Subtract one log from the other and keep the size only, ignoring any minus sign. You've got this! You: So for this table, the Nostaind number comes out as 0.16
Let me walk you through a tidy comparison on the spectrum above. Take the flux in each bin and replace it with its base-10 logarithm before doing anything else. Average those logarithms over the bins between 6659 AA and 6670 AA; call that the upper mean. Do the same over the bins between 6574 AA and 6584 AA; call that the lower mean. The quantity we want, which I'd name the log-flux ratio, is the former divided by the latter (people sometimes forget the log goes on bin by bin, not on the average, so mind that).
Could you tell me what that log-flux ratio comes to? 0.97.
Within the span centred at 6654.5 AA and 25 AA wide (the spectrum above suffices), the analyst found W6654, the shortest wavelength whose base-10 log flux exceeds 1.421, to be 6650.54 AA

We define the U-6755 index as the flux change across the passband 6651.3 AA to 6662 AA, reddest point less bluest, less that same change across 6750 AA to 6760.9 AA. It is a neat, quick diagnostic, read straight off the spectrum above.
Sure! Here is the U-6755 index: 4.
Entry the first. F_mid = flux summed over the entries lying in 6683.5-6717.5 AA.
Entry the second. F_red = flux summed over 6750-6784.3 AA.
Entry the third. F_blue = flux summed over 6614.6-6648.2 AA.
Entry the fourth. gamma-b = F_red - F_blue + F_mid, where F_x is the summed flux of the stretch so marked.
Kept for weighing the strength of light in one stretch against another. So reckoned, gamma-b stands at 486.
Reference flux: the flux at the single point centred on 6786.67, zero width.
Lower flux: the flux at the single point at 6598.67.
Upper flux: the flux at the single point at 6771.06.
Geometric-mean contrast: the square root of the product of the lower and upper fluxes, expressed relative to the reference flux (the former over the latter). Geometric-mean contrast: 0.901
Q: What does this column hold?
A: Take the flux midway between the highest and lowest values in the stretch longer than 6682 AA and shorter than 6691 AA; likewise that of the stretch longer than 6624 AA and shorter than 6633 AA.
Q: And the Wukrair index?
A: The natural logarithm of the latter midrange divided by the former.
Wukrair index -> -0.01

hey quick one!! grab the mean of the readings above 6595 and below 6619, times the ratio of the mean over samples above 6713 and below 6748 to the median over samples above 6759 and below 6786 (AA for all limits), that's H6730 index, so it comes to 31.3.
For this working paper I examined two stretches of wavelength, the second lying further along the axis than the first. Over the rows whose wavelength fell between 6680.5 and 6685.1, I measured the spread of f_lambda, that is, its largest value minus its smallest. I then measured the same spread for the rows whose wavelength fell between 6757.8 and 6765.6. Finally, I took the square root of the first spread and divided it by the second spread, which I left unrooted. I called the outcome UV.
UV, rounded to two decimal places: 0.16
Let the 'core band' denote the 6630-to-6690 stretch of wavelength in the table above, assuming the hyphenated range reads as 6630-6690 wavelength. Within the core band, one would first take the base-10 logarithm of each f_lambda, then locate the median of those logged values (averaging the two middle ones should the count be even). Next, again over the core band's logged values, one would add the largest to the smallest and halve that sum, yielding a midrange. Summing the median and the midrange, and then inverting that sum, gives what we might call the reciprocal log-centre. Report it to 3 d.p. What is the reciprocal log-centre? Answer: 0.355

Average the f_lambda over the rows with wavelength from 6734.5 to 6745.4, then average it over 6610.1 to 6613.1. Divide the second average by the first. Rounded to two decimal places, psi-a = 0.96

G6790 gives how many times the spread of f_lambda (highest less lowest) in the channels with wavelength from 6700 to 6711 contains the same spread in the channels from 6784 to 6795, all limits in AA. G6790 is 1.09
